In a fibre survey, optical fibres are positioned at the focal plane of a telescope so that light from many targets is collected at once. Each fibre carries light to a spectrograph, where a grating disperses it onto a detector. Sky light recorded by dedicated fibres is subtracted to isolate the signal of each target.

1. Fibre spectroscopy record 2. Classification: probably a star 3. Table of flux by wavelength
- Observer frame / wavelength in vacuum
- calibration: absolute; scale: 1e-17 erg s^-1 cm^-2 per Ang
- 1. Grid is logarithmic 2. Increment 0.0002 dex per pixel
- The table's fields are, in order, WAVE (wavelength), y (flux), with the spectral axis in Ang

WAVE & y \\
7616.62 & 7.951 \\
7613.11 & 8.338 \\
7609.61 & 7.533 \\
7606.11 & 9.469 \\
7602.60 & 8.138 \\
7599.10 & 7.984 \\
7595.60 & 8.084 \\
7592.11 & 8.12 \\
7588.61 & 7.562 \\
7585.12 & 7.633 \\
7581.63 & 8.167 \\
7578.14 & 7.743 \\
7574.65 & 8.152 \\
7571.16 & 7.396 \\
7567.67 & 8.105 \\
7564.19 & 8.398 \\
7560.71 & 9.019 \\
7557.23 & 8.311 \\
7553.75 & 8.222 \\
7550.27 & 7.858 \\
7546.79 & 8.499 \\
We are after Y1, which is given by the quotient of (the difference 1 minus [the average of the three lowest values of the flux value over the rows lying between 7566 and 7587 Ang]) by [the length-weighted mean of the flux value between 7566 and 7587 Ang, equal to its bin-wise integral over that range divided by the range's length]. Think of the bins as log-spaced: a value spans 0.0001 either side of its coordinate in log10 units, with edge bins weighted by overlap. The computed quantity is -0.838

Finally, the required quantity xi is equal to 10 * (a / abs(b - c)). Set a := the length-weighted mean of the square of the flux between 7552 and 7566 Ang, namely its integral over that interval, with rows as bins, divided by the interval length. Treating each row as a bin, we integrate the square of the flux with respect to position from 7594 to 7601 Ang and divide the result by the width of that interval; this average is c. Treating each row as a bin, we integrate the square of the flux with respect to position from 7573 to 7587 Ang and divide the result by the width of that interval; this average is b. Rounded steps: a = 72.1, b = 62.79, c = 64.6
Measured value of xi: 408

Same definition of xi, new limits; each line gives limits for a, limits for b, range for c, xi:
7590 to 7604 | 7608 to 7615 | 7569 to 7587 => 325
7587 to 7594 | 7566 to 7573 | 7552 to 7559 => 75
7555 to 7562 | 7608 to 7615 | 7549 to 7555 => 547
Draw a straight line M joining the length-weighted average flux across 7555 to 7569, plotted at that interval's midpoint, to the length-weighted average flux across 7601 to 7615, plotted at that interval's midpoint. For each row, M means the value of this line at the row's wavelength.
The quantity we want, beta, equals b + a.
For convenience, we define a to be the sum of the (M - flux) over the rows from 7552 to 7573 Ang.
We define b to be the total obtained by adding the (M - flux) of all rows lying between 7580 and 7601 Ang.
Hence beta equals 4.2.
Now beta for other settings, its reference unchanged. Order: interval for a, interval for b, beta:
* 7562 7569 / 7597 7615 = 0.8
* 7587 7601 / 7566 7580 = 4.2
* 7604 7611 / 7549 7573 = 1.7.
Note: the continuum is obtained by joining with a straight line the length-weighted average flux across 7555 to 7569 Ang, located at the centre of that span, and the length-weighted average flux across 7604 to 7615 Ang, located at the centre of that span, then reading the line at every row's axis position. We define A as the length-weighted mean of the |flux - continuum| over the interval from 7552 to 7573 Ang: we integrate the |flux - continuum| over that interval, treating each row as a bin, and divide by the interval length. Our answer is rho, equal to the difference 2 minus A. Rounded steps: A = 0.41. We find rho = 1.59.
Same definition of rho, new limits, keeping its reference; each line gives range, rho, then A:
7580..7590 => 1.34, 0.66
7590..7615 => 1.50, 0.50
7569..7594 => 1.38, 0.62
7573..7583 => 1.56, 0.44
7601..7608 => 1.32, 0.68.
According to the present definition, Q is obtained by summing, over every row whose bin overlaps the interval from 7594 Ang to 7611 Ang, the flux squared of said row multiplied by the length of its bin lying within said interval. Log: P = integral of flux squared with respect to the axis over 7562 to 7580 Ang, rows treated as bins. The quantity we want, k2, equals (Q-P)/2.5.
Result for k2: 6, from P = 1151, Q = 1166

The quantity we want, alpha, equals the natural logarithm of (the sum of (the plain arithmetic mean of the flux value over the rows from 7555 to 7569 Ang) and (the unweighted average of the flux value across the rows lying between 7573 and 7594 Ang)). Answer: 2.794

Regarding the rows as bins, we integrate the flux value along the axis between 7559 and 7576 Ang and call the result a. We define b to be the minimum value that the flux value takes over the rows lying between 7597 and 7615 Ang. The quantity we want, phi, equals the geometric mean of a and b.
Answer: 32.4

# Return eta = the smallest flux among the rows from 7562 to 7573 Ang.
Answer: 7.396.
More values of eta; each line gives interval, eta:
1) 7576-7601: 7.562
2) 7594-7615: 7.533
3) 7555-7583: 7.396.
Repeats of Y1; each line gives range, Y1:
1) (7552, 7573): -0.838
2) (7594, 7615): -0.832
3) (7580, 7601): -0.848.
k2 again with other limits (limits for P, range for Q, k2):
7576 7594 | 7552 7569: 38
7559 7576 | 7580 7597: -35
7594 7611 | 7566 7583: -41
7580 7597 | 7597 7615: 71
